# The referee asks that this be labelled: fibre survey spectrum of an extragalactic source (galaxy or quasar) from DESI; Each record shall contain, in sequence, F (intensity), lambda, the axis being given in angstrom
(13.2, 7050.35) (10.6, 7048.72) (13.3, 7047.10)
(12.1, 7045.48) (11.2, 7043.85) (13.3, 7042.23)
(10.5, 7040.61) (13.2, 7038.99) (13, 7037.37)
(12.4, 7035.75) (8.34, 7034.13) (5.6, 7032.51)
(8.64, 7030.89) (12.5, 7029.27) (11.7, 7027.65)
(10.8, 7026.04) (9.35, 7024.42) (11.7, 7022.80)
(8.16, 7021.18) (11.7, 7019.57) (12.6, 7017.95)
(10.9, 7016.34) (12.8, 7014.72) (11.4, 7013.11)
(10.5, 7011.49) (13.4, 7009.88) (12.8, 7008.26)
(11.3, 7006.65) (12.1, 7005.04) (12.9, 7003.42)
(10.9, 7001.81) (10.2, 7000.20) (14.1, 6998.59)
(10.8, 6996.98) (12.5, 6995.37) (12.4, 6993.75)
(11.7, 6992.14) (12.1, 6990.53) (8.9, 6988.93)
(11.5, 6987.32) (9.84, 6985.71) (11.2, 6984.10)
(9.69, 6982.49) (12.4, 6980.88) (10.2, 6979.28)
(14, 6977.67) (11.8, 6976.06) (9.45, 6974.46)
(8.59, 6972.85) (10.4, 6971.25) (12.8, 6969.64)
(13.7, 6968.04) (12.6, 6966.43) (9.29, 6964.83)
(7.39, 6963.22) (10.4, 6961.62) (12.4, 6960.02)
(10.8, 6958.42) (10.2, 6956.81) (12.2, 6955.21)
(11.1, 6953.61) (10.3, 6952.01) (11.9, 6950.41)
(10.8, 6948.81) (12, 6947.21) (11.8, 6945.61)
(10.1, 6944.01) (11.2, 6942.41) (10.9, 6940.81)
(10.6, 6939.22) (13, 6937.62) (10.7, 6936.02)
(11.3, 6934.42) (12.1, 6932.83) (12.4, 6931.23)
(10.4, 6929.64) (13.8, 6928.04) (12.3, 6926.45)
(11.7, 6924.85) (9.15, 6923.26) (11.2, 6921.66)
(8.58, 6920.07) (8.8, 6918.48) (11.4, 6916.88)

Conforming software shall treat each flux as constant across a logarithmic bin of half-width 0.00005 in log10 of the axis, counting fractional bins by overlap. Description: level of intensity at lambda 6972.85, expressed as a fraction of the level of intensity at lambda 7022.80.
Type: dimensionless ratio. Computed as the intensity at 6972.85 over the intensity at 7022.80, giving 0.73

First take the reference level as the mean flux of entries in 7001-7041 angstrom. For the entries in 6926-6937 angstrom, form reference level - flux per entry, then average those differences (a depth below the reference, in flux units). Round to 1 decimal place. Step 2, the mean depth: -0.7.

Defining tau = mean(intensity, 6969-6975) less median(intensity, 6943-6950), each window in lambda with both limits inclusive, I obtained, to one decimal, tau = -1.0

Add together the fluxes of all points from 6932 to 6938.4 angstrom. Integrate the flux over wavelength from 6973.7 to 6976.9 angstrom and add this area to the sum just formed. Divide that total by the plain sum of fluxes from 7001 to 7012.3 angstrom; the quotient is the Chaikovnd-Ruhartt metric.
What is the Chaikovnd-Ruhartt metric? 0.97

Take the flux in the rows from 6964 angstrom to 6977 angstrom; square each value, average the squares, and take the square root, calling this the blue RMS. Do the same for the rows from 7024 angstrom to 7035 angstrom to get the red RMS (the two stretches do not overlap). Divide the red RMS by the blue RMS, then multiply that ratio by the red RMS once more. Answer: 8.6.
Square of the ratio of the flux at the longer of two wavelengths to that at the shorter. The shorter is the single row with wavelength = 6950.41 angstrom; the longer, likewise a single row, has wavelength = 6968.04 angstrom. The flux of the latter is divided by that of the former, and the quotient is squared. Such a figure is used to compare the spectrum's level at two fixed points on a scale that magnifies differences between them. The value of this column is 1.33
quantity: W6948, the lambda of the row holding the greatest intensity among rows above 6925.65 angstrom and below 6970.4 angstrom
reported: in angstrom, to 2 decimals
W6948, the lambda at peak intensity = 6928.04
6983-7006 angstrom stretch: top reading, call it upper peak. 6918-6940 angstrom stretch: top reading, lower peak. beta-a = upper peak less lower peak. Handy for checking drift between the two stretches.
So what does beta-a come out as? 0.3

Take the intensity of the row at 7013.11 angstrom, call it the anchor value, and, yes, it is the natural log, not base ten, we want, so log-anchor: 2.43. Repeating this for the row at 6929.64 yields 2.34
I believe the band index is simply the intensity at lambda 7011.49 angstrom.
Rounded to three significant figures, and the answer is 10.5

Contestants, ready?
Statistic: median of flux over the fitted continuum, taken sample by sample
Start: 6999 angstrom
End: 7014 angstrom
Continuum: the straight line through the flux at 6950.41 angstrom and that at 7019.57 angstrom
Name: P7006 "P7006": 0.97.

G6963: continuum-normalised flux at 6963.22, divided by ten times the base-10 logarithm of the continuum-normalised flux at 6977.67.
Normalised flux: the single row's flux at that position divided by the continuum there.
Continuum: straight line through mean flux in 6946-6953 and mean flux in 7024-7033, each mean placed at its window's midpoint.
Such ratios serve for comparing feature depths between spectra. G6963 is 0.6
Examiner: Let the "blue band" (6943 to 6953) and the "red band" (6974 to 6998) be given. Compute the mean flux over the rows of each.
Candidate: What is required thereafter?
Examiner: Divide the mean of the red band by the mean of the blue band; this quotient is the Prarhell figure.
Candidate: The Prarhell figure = 1.01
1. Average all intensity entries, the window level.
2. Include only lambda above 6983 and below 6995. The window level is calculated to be 11.1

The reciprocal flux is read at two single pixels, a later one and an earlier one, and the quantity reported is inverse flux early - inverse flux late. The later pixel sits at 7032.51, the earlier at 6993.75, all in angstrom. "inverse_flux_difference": -0.10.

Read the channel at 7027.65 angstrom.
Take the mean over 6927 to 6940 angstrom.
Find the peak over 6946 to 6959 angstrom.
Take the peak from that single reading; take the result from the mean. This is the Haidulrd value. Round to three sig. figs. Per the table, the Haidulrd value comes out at 12.3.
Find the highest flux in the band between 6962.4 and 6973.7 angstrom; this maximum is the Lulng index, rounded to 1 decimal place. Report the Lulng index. 13.7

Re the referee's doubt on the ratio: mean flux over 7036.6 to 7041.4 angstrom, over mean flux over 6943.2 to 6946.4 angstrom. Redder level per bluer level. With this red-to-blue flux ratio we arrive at 1.12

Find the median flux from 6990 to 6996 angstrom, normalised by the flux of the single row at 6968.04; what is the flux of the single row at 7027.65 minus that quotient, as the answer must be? 10.8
